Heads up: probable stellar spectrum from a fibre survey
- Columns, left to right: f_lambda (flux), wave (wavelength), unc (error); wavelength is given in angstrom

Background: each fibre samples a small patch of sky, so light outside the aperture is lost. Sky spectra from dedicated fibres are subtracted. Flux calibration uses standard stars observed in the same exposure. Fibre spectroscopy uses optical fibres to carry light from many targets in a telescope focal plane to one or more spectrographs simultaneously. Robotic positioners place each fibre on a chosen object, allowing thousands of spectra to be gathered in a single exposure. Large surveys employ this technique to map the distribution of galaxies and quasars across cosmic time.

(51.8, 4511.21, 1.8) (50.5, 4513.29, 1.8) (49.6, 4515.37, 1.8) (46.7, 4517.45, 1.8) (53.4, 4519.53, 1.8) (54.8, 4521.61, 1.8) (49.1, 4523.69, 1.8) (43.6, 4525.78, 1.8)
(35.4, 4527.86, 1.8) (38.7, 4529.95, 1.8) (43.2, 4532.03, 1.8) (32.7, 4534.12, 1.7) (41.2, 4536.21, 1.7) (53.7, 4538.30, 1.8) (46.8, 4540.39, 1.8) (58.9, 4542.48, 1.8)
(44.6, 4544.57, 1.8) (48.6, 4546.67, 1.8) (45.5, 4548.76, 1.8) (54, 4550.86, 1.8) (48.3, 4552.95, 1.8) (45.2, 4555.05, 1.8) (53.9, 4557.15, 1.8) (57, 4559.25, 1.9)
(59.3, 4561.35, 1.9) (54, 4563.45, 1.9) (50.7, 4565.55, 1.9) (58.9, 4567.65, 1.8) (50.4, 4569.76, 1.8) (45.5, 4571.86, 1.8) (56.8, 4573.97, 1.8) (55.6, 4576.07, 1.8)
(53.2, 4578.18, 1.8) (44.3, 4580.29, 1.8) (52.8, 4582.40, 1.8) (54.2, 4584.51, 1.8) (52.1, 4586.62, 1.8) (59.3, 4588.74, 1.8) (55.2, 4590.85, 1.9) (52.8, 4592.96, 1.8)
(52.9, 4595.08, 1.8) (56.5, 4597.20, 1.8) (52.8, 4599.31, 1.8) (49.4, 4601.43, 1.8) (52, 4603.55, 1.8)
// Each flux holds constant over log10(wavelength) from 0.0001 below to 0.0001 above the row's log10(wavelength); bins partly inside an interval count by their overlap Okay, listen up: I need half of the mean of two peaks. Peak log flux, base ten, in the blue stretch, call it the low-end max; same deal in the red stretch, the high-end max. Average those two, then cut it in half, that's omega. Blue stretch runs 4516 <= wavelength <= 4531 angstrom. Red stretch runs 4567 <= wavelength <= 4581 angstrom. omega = 0.877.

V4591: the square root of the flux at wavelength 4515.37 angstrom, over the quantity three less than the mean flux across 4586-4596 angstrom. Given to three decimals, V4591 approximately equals 0.137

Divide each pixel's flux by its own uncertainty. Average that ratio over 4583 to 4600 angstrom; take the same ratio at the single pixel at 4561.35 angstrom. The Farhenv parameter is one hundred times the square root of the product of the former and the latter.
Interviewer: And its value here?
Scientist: 3063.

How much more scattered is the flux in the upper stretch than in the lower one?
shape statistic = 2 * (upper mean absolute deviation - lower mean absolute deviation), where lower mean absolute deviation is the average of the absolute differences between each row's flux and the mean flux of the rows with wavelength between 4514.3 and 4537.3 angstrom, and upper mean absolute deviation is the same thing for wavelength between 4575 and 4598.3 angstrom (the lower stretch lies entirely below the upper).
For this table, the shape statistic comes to -6.7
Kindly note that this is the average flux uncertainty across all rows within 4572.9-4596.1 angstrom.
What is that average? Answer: 1.81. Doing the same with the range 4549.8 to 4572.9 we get 1.84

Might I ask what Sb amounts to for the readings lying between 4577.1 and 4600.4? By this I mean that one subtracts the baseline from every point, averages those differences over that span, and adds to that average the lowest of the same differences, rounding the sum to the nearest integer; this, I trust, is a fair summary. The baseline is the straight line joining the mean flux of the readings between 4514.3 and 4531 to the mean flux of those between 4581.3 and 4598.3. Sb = -10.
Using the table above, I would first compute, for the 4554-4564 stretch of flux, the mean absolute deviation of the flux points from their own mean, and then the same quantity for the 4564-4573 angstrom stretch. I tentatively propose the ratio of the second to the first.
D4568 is 1.1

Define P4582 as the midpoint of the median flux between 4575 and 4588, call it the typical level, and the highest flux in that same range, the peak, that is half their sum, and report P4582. 54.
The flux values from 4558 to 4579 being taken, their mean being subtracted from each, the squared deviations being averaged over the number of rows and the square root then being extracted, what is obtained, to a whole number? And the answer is 4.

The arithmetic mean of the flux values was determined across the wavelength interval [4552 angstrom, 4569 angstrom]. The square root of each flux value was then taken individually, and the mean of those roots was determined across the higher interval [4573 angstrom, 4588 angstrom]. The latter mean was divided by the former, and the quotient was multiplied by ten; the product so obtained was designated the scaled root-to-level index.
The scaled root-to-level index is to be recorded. 1.36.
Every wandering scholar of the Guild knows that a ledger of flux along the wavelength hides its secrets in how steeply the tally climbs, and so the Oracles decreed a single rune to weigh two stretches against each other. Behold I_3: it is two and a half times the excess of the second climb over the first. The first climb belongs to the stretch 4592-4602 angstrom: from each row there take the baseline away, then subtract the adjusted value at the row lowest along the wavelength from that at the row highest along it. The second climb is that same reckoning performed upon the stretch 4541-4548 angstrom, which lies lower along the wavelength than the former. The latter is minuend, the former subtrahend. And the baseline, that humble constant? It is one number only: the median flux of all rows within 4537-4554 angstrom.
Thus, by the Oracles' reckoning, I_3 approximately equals -17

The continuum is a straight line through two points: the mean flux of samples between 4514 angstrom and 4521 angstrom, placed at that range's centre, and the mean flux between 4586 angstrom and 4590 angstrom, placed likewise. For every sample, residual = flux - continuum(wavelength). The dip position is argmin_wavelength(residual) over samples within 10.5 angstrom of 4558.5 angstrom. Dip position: 4555.05 angstrom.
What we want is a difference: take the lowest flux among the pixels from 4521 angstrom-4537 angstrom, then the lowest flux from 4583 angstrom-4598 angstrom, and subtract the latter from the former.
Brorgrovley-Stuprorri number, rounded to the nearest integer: -19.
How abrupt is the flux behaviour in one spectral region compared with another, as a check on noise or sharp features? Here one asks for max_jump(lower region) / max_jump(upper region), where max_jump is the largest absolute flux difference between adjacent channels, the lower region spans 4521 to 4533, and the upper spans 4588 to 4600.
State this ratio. 2.0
